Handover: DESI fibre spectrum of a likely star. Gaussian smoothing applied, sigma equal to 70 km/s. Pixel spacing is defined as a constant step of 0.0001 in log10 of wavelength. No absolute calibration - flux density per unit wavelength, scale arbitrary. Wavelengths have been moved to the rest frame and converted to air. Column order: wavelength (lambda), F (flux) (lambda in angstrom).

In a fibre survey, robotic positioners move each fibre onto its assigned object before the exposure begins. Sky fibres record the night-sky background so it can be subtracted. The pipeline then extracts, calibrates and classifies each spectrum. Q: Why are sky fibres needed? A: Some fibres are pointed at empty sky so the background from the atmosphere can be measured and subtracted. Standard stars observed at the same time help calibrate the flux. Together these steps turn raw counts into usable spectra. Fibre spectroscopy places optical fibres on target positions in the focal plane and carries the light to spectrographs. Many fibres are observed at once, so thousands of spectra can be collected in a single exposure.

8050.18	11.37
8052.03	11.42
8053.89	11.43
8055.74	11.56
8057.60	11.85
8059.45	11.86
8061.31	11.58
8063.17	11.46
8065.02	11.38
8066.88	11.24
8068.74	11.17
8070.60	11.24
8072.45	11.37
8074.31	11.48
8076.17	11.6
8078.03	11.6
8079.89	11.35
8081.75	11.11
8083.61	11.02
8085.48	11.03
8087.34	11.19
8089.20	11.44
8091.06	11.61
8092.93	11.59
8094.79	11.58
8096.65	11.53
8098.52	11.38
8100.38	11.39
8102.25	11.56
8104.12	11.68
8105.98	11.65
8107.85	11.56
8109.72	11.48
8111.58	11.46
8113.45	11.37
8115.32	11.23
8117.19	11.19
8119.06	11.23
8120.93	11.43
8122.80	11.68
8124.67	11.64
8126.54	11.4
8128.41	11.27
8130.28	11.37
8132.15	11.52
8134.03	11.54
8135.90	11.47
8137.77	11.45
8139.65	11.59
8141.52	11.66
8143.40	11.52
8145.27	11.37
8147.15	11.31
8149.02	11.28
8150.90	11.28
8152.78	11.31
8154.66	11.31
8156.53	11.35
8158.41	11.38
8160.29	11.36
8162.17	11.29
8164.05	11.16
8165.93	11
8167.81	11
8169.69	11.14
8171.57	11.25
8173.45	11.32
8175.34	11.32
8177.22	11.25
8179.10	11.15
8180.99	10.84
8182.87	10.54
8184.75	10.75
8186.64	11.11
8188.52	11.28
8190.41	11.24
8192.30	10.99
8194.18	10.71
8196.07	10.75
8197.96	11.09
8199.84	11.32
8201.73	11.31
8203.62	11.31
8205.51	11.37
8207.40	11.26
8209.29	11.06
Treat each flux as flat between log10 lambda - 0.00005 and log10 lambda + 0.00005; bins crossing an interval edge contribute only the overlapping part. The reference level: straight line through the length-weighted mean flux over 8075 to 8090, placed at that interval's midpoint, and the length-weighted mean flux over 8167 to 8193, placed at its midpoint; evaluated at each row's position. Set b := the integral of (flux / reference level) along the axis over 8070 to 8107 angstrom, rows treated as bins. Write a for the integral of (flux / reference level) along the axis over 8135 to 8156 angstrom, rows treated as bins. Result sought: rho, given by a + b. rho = 59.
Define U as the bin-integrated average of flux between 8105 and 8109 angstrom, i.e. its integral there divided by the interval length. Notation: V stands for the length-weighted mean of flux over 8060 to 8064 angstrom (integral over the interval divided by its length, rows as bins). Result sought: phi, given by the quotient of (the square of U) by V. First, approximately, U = 11.60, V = 11.5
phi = 11.7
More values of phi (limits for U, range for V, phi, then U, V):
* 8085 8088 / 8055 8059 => 10.5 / 11.12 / 11.7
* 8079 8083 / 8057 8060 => 10.6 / 11.22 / 11.9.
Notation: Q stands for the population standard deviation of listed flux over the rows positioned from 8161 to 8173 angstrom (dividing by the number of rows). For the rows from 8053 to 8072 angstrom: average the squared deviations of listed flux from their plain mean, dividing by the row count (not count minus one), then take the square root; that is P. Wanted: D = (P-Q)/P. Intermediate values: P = 0.228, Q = 0.11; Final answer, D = 0.5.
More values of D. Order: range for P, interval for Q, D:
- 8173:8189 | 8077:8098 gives 0.1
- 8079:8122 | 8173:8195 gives -0.3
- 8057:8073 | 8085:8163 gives 0.4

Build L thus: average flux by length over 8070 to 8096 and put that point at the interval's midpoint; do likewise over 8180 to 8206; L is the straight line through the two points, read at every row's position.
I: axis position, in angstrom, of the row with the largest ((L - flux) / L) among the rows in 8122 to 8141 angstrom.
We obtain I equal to 8128.41 angstrom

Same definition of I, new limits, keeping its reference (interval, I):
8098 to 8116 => 8115.32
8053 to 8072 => 8068.74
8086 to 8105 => 8087.34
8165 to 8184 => 8182.87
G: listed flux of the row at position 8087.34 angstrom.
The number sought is 11.19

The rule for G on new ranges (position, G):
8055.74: 11.56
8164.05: 11.16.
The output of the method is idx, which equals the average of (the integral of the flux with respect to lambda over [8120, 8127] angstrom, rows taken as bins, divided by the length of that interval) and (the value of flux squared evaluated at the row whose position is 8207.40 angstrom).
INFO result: 69.2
